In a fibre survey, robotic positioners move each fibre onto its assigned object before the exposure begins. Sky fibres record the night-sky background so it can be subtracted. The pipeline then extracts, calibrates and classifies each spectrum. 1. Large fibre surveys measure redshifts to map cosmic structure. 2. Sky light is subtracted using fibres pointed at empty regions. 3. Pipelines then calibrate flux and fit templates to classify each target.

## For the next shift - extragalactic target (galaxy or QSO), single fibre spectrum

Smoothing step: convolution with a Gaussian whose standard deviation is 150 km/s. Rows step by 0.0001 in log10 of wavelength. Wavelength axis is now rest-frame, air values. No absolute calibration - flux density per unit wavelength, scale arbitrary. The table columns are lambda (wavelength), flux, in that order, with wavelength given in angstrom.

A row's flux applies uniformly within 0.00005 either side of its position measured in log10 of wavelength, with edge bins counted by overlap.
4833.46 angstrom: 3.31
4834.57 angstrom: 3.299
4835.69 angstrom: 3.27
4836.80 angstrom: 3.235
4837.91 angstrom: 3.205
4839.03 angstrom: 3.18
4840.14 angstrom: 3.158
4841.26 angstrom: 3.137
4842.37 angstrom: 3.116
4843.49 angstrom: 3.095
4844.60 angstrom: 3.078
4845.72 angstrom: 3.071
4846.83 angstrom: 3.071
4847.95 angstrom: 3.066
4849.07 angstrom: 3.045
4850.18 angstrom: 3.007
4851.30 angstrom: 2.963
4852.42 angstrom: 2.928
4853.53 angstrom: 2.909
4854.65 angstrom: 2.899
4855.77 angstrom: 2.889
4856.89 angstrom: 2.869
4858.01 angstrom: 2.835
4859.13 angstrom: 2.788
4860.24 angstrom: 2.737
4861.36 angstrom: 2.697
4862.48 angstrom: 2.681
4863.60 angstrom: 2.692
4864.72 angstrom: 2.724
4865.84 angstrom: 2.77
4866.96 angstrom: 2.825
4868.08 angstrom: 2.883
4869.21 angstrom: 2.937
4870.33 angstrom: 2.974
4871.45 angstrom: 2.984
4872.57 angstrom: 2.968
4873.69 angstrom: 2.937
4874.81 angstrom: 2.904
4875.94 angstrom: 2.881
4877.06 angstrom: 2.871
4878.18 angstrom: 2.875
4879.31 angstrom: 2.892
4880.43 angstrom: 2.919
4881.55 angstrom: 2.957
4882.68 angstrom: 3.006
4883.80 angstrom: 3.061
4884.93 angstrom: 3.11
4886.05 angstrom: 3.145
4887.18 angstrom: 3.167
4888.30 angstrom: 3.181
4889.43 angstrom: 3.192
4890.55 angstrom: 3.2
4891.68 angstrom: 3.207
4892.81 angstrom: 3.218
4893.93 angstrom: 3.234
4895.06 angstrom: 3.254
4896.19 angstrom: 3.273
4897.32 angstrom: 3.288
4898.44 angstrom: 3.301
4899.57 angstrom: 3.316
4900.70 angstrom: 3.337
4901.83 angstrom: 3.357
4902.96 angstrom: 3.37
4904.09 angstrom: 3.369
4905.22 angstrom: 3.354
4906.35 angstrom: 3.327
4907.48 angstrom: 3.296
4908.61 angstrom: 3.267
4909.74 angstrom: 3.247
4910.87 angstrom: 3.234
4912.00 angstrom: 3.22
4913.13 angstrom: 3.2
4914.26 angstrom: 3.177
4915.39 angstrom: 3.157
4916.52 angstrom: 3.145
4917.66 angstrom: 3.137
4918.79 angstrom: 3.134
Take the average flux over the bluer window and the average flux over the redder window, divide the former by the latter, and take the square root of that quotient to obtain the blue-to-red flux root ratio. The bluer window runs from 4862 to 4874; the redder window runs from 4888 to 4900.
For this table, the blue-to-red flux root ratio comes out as 0.94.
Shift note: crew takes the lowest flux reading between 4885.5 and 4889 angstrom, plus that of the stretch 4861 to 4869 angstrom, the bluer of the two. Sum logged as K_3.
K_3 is 5.83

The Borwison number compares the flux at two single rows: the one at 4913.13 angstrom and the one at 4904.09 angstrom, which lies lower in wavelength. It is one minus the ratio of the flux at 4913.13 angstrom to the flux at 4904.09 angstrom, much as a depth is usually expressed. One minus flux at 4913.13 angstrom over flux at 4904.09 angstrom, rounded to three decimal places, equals 0.050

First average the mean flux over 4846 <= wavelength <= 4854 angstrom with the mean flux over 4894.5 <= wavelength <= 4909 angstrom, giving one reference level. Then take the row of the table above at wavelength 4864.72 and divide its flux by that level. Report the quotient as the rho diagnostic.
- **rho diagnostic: 0.86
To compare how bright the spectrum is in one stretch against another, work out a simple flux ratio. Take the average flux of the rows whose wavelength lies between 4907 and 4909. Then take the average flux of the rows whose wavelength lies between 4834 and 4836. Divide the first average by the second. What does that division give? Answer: 1.00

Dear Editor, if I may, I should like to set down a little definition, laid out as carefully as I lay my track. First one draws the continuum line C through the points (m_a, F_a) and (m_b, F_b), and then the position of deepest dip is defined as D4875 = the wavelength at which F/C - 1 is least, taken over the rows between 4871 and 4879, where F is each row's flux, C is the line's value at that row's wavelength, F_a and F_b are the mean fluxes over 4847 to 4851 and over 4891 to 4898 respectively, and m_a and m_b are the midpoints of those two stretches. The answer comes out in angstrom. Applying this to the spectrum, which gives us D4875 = 4878.18 angstrom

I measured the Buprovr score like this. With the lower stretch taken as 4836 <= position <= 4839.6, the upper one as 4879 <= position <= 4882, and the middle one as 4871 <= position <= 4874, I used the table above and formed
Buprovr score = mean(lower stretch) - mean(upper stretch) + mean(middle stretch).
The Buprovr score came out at 3.25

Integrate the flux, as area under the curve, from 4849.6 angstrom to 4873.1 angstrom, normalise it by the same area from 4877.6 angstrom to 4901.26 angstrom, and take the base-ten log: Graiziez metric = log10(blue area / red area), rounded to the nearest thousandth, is -0.045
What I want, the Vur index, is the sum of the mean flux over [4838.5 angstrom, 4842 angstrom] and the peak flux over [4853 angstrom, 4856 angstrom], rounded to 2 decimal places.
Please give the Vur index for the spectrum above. 6.07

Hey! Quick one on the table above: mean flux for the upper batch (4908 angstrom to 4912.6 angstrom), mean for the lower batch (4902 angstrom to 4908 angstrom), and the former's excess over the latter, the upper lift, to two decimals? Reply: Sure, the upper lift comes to -0.10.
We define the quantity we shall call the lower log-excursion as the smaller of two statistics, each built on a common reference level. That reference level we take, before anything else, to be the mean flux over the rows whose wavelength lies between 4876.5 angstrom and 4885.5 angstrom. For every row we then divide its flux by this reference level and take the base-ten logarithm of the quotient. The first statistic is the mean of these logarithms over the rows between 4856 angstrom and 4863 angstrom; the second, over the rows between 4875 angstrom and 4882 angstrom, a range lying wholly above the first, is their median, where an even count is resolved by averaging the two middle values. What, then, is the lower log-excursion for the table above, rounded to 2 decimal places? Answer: -0.03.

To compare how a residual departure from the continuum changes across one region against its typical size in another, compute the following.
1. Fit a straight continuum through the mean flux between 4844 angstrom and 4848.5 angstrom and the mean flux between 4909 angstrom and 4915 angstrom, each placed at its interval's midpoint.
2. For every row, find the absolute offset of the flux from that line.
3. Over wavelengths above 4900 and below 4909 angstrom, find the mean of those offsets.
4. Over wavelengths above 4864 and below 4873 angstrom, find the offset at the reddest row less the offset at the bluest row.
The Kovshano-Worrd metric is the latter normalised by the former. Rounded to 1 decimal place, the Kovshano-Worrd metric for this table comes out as -1.7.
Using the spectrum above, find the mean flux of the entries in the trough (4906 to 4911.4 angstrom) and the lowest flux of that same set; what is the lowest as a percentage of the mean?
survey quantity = 98.8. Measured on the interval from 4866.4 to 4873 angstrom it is 96.5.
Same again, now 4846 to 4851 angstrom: 98.7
